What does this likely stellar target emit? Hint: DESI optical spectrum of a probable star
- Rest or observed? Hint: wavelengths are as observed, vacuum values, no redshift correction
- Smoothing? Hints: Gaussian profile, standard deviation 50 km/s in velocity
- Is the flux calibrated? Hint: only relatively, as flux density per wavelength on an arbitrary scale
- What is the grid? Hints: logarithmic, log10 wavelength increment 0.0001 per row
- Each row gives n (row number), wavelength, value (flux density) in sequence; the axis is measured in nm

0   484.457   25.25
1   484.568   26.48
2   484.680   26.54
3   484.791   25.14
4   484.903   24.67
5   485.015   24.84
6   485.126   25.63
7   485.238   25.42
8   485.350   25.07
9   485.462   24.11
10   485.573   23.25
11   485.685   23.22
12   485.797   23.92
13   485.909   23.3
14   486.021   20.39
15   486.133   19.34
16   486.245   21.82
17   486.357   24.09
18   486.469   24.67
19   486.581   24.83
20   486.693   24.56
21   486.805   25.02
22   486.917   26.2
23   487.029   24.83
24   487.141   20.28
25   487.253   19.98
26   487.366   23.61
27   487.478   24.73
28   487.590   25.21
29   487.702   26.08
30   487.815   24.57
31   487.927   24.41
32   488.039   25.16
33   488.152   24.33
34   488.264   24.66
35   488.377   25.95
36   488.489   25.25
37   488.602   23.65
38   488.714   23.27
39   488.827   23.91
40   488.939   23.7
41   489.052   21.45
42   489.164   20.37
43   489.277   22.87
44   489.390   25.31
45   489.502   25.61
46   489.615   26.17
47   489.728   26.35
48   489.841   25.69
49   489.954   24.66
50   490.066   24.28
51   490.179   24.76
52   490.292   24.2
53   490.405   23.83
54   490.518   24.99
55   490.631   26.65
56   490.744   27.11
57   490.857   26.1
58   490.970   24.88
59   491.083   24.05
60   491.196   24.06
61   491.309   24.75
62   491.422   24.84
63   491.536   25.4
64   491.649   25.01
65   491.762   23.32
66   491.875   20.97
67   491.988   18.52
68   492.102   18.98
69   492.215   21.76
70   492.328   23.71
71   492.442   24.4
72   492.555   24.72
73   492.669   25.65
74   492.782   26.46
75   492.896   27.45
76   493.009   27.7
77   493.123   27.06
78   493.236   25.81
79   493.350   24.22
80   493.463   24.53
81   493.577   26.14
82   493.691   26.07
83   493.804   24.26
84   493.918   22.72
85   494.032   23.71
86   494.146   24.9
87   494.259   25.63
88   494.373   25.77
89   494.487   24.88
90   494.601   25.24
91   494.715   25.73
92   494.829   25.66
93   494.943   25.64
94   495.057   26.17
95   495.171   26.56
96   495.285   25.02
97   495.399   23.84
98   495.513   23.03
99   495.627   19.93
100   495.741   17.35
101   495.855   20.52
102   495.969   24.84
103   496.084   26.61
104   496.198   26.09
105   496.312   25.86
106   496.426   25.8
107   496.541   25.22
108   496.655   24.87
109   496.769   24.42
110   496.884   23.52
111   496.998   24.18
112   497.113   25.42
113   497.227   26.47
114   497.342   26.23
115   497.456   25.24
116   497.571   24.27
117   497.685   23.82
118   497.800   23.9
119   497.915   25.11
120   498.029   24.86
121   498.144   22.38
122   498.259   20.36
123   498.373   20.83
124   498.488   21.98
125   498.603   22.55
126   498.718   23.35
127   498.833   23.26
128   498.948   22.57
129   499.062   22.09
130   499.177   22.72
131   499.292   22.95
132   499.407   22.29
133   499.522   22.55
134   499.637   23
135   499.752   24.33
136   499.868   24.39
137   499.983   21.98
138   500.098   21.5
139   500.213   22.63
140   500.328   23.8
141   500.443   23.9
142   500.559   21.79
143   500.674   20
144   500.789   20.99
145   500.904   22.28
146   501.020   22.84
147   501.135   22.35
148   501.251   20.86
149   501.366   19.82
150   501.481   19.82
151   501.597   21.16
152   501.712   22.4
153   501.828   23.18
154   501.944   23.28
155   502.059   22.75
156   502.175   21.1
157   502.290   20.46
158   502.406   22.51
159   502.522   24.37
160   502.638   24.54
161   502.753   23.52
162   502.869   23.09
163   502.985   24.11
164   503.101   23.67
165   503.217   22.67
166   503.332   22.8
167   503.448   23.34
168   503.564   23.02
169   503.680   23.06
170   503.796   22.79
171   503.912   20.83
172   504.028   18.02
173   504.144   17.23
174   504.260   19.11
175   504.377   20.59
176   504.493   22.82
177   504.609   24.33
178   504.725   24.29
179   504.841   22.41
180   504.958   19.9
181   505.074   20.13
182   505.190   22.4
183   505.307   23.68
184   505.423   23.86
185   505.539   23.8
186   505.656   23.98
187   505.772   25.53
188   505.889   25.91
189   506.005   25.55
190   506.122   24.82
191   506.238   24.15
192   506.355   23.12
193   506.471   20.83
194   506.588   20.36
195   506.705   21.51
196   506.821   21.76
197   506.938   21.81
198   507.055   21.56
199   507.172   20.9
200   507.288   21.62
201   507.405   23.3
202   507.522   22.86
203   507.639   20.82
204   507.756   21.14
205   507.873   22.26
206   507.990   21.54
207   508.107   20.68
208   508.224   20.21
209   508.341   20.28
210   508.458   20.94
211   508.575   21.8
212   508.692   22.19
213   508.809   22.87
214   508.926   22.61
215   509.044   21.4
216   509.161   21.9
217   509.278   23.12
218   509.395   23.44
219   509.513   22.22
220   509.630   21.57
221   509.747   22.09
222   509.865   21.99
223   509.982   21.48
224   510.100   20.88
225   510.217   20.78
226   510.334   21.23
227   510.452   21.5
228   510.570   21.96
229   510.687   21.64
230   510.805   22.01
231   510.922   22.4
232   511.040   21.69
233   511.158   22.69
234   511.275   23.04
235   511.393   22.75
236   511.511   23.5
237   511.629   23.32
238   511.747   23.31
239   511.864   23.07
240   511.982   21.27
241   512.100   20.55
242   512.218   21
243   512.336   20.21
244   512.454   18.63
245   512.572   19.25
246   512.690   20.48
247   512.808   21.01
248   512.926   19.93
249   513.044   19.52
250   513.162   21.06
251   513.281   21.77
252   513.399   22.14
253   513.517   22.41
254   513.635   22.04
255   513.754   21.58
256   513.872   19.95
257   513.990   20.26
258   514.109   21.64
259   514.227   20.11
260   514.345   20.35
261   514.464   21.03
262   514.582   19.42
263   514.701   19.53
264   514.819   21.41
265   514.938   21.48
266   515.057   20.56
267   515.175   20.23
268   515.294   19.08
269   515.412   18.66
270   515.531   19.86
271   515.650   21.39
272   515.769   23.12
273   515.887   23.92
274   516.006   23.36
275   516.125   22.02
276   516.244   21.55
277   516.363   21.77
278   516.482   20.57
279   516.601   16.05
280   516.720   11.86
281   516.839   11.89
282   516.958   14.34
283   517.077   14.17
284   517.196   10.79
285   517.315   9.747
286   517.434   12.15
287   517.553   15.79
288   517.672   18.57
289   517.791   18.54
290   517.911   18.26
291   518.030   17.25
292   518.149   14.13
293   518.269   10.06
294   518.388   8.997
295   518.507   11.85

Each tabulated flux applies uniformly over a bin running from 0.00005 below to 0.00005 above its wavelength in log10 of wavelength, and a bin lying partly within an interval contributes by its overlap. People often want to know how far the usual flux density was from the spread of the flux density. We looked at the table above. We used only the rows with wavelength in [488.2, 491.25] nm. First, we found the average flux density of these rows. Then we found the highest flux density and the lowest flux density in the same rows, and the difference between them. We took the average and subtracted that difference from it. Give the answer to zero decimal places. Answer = 18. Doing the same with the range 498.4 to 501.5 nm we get 18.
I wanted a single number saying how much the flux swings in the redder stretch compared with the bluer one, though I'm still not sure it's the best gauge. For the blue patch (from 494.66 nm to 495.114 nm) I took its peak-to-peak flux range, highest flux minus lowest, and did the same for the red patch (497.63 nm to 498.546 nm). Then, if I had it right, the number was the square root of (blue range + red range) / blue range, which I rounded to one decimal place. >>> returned 3.2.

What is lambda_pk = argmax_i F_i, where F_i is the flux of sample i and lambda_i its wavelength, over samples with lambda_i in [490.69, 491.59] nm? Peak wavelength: 490.744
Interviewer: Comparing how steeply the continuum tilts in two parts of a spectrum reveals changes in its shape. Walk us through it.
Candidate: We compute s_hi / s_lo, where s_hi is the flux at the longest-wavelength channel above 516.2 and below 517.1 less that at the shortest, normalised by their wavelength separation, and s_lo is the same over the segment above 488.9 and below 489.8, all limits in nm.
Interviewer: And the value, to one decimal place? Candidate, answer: -2.6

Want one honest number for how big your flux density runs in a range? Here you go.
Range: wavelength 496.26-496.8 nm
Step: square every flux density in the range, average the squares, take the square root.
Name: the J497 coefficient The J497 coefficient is 25.2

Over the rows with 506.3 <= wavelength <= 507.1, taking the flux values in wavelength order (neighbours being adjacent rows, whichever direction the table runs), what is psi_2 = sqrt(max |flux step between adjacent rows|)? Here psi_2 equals 1.51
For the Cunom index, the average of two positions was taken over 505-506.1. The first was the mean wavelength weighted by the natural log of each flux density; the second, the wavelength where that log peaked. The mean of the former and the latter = 505.72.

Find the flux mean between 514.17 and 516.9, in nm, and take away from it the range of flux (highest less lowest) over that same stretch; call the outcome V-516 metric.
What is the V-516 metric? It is 7.9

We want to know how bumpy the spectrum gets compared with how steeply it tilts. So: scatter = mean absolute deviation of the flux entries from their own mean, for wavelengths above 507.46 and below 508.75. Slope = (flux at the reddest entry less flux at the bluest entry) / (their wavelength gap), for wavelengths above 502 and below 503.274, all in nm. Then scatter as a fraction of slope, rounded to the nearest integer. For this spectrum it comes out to -10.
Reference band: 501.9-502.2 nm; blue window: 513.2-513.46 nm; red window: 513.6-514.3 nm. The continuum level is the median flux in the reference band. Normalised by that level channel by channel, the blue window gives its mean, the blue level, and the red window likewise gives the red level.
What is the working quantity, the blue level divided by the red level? 1.05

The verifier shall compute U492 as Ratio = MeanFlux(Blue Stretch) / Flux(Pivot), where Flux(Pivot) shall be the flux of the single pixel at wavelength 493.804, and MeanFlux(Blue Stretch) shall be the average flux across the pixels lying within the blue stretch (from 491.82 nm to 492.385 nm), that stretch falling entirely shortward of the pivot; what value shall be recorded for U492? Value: 0.86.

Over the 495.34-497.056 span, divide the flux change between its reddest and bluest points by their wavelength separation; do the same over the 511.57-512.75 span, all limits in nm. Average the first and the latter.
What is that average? -1.2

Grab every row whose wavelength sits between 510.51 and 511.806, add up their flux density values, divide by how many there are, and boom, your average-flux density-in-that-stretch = 22.6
